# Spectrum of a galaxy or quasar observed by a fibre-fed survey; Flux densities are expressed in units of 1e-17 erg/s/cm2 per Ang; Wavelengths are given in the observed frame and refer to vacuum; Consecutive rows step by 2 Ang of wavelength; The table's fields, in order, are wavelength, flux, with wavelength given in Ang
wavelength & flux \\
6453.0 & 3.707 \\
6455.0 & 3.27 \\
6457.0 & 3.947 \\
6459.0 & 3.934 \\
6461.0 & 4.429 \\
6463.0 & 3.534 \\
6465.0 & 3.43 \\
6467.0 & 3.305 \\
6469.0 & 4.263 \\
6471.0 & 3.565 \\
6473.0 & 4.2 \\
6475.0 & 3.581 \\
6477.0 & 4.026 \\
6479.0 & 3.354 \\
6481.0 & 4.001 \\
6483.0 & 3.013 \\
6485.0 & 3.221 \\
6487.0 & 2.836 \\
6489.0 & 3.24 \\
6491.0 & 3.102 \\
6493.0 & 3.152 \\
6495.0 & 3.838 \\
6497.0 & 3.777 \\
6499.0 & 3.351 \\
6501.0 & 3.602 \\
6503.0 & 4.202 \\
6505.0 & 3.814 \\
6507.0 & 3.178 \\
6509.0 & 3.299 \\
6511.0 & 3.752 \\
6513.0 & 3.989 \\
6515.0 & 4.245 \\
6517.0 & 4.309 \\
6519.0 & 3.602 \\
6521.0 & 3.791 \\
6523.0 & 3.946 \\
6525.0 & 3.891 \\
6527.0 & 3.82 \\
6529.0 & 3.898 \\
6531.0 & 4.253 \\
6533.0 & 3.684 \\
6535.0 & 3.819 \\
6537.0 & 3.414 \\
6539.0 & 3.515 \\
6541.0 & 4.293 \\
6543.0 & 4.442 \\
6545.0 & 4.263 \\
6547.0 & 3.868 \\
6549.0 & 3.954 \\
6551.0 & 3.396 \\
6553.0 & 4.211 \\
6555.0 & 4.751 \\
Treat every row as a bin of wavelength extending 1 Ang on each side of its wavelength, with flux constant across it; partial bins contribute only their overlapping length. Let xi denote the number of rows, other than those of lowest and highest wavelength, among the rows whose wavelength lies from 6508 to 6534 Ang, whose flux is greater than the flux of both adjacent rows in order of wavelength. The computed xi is 3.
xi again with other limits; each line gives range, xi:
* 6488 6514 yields 2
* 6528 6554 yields 4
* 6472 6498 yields 5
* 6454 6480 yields 5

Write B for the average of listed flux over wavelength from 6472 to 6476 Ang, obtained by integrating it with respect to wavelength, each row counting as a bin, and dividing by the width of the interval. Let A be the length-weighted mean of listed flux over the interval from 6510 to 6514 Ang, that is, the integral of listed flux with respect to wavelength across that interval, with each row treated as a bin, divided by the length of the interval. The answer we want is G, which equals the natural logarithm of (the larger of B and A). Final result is 1.36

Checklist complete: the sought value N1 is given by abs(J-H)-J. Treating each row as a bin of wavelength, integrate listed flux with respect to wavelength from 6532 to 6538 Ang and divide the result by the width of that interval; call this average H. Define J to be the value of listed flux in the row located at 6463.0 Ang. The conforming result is -3.4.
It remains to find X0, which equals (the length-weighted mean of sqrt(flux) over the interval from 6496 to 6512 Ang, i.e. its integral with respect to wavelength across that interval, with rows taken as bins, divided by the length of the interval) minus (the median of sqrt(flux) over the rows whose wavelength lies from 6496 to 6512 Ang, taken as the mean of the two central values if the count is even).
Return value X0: -0.016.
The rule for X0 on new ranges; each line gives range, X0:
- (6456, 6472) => 0.011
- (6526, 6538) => -0.002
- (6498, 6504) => 0.028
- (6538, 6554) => -0.024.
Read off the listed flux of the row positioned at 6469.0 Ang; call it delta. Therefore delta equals 4.263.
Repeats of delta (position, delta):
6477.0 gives 4.026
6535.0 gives 3.819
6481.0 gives 4.001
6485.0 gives 3.221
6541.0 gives 4.293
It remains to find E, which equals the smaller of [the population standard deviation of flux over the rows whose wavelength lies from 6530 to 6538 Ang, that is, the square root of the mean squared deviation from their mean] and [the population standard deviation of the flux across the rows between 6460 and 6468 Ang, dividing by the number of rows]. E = 0.30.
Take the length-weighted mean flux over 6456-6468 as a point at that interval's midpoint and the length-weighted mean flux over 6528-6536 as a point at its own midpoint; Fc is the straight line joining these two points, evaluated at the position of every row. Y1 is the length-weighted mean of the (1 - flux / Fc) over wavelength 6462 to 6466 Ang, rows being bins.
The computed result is 0.08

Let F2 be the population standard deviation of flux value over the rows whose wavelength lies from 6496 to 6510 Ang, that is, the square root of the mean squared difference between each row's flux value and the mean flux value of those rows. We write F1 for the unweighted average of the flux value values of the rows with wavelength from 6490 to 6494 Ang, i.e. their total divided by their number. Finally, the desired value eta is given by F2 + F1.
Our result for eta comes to 3.46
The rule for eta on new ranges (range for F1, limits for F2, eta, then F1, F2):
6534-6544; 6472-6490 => 4.35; 3.9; 0.46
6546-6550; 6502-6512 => 4.28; 3.9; 0.37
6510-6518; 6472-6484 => 4.49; 4.1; 0.42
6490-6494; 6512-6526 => 3.36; 3.1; 0.23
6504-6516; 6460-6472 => 4.14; 3.7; 0.43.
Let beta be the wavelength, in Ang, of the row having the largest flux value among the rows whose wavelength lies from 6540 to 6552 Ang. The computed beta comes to 6543.0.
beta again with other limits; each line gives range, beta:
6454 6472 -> 6461.0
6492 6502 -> 6495.0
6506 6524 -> 6517.0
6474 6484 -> 6477.0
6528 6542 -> 6541.0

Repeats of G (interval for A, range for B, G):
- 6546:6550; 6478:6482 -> 1.36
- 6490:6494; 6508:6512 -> 1.26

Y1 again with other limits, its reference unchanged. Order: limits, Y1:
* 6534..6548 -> 0.00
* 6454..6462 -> -0.04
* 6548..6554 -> 0.03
